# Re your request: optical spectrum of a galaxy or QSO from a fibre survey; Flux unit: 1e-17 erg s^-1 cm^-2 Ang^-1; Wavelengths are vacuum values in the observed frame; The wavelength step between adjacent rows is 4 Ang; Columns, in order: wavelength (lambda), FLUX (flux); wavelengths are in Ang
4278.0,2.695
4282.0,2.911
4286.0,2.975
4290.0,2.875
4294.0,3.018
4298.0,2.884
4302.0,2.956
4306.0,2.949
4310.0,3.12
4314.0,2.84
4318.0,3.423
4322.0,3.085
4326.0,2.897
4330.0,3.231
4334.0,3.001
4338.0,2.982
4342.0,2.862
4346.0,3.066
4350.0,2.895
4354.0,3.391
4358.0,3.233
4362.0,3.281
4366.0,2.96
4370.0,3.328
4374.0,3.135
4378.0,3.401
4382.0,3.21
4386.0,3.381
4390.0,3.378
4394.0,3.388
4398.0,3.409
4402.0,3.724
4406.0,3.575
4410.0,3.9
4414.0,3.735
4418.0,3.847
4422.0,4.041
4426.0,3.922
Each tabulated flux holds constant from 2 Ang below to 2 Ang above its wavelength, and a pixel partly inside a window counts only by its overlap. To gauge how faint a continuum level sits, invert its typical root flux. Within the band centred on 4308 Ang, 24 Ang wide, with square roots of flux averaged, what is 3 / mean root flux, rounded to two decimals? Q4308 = 1.72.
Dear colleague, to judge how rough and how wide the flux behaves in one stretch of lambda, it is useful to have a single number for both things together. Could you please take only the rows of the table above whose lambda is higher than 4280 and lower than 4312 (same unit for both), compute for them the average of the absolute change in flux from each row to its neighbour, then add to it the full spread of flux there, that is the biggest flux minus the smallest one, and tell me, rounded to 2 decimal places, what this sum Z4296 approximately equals 0.34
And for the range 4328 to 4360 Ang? 0.73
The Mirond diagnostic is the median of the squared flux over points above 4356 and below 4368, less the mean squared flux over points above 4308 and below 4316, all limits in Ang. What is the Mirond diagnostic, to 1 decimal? 1.6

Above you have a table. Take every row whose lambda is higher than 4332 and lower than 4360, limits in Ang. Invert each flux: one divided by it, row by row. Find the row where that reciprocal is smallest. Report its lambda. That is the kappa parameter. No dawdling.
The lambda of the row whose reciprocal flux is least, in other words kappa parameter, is 4354.0 Ang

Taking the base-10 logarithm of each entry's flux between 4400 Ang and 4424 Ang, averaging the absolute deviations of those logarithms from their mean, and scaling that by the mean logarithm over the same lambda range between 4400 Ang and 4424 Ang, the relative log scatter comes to 0.0247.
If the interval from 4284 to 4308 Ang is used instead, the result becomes 0.0134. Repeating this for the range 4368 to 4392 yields 0.0227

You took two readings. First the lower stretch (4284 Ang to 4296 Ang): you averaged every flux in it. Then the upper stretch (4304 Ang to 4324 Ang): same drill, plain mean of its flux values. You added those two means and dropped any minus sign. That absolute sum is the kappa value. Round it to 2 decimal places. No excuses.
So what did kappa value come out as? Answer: 6.04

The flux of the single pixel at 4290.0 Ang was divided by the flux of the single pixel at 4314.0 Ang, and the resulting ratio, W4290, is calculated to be 1.01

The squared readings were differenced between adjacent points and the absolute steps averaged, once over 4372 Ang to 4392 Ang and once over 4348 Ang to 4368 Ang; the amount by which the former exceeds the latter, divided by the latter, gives -0.36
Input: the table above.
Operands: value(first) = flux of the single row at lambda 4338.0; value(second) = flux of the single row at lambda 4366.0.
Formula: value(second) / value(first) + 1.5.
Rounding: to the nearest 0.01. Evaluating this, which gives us 2.49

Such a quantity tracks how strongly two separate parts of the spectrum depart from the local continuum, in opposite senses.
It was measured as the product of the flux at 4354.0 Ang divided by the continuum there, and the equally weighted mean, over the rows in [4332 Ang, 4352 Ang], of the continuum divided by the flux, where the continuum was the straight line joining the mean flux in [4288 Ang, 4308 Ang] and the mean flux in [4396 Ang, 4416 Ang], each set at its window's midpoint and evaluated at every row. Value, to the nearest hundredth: 1.12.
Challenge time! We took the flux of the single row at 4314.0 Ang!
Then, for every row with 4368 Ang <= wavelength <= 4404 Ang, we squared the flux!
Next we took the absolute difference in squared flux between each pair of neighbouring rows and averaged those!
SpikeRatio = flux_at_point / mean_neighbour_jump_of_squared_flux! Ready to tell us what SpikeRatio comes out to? 2.9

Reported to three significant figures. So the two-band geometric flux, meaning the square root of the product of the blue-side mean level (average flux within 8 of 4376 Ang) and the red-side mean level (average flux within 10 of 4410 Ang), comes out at 3.50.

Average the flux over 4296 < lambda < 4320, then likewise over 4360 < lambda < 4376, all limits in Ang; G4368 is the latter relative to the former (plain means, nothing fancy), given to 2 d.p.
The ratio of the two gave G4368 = 1.05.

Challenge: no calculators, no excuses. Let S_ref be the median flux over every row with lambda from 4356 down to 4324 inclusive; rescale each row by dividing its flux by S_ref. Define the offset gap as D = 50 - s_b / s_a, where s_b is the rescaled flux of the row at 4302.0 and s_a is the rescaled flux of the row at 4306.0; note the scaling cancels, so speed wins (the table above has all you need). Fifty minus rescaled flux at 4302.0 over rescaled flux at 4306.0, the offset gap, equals 49.0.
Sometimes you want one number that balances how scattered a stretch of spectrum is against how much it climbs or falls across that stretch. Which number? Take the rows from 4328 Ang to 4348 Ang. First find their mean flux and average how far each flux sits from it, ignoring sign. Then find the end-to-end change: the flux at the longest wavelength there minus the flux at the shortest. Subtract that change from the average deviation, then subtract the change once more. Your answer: 0.43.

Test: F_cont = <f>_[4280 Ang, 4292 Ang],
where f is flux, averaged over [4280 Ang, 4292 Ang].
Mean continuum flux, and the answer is 2.92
